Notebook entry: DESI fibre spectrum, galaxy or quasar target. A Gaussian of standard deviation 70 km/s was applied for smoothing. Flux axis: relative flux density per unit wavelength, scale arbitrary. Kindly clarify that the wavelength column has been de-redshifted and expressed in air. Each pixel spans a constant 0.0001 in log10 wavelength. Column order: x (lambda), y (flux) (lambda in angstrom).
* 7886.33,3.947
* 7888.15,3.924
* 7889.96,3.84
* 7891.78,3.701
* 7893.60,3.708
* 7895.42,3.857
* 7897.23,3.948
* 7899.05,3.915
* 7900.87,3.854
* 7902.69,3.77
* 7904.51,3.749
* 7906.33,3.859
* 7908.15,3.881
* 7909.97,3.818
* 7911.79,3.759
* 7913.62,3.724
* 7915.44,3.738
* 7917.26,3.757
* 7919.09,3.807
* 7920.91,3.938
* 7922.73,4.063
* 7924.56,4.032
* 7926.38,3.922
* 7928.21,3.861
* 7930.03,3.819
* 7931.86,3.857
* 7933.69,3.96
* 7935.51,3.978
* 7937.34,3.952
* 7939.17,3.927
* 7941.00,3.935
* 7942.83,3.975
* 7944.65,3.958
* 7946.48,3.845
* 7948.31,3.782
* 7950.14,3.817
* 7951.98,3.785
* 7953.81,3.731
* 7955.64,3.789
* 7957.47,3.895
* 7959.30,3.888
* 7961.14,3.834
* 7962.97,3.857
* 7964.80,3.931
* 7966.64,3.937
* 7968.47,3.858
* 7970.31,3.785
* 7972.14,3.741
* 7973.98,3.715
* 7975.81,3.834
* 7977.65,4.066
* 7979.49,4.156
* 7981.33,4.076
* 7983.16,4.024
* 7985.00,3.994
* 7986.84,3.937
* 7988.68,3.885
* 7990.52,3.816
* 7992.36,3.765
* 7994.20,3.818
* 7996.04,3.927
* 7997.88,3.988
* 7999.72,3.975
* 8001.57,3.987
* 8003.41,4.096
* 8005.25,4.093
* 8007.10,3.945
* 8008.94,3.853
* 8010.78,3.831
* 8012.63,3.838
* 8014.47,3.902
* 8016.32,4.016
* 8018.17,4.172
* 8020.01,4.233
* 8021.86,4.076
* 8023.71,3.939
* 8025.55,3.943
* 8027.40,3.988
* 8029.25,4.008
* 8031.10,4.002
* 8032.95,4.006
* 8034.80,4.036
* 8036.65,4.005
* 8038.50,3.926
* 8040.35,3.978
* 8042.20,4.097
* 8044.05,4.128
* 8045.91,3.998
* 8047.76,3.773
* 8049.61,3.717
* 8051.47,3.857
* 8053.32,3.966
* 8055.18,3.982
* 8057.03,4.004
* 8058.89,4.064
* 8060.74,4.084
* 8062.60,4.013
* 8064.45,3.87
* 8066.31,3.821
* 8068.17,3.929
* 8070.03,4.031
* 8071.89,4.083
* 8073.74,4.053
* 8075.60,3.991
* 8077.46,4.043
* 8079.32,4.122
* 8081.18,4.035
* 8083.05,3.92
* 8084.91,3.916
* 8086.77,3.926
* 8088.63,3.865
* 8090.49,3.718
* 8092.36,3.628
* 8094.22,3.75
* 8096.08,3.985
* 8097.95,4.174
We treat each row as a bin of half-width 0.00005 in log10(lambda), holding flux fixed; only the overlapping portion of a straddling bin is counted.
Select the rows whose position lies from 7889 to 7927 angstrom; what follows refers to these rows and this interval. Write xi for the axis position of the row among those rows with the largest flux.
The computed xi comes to 7922.73 angstrom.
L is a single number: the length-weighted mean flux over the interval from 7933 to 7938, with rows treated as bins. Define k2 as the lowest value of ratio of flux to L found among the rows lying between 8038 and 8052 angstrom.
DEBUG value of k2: 0.937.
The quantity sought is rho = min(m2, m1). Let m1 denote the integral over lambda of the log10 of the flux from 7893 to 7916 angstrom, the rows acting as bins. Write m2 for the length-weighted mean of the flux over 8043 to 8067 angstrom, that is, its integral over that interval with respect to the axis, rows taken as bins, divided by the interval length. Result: 3.95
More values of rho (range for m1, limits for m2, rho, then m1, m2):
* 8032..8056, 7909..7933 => 3.85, 14.3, 3.85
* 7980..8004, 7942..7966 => 3.85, 14.3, 3.85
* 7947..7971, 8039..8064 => 3.97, 14.0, 3.97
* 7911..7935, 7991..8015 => 3.92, 14.1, 3.92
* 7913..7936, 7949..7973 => 3.83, 13.5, 3.83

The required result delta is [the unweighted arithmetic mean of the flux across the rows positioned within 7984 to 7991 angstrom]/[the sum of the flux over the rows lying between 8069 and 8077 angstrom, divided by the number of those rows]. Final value 0.97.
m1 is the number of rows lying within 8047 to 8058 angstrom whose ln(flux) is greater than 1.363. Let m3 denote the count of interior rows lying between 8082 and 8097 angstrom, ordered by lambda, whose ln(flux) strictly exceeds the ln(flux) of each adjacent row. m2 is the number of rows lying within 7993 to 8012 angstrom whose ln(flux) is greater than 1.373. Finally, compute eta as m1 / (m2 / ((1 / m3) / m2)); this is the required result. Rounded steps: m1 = 3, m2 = 5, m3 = 1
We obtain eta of 0.1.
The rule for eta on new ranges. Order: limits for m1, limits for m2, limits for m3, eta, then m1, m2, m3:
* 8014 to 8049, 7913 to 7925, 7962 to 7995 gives 2.1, 17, 2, 2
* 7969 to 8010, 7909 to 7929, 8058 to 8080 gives 1.6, 13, 2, 2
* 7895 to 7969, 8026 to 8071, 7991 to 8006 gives 0.0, 15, 17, 2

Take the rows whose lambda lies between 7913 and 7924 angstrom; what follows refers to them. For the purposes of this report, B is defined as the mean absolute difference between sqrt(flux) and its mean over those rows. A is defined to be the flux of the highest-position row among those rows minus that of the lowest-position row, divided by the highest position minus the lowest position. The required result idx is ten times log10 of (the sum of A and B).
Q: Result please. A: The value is -12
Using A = 0.037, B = 0.028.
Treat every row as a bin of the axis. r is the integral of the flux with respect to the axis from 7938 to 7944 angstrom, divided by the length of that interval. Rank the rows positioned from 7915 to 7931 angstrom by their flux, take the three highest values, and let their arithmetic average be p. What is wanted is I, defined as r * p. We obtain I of 15.8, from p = 4.01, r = 3.95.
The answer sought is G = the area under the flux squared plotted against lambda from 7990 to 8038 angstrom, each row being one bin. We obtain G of 758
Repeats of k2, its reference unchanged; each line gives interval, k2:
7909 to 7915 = 0.939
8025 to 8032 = 0.994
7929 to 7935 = 0.963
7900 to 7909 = 0.945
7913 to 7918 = 0.939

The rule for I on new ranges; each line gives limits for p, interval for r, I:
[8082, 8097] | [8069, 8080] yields 16.0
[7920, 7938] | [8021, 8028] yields 16.0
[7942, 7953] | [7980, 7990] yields 15.6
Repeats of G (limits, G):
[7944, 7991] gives 709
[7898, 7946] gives 722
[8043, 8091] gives 754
